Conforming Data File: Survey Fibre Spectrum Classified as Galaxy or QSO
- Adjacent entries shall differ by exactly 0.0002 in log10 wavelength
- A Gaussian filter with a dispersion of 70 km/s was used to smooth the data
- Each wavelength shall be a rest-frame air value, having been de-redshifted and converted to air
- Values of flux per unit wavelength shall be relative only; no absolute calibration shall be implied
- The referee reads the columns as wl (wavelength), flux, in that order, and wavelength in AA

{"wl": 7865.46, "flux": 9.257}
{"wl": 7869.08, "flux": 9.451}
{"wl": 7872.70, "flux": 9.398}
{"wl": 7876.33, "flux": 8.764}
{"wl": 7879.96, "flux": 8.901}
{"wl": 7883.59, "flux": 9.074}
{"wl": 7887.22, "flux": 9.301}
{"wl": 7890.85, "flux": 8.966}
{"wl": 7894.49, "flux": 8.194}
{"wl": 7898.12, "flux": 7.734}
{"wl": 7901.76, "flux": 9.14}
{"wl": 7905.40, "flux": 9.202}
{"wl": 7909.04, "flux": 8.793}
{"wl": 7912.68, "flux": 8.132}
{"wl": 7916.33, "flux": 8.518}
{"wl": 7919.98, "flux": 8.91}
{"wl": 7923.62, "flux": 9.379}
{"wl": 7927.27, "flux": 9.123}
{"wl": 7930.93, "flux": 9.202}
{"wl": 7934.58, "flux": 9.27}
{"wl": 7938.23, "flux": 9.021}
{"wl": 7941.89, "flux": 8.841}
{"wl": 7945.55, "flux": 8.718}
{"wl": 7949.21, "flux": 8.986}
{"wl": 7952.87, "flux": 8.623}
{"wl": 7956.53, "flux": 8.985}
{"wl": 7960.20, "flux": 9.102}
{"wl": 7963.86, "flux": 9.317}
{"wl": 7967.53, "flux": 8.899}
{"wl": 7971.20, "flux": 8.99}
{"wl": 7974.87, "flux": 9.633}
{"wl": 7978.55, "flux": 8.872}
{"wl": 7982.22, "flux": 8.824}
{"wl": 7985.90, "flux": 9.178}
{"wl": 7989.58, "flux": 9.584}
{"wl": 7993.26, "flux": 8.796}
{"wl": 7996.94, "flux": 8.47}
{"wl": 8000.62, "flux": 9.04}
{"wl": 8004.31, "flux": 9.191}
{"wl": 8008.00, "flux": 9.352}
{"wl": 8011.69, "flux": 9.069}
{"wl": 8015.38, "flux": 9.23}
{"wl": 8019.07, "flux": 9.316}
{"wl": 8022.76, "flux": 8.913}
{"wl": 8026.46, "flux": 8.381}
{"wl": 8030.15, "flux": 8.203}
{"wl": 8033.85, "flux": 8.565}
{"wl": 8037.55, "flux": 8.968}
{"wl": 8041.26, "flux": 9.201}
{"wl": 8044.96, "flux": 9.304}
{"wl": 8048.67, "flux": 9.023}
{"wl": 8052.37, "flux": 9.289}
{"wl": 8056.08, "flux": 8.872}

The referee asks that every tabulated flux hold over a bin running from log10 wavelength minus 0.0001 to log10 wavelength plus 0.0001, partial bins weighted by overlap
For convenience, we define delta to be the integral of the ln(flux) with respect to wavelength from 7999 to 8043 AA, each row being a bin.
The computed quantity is 96.4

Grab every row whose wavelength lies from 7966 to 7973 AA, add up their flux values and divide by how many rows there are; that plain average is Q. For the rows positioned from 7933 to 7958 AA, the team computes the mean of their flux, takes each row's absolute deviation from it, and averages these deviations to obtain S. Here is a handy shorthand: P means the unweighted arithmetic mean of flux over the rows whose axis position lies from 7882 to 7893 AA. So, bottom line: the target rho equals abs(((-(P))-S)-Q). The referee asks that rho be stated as 18.2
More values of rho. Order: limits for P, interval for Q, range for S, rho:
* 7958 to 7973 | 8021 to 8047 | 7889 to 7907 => 18.4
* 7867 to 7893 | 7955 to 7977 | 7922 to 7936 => 18.4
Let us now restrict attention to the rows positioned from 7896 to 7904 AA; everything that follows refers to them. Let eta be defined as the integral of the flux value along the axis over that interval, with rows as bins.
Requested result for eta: 68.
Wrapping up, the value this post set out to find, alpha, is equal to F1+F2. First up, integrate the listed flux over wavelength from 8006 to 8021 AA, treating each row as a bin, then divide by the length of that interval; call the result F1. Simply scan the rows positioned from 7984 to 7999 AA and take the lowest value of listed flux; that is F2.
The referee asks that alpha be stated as 17.7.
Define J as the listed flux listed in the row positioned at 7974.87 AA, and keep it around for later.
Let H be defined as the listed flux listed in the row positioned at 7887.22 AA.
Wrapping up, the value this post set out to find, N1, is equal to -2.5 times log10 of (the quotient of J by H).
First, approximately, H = 9.301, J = 9.633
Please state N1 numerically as -0.04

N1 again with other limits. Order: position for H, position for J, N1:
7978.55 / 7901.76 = -0.03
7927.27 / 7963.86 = -0.02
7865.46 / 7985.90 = 0.01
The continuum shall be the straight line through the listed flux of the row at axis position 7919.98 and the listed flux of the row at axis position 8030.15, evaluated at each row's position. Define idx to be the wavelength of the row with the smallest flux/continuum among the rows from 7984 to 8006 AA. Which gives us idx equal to 7996.94 AA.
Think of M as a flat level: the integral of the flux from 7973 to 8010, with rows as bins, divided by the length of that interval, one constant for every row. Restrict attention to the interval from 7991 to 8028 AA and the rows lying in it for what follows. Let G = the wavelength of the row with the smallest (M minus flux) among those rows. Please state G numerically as 8008.00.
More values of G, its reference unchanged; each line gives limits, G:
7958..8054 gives 7974.87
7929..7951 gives 7934.58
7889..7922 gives 7905.40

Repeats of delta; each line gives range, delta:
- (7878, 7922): 95.3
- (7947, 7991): 97.0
